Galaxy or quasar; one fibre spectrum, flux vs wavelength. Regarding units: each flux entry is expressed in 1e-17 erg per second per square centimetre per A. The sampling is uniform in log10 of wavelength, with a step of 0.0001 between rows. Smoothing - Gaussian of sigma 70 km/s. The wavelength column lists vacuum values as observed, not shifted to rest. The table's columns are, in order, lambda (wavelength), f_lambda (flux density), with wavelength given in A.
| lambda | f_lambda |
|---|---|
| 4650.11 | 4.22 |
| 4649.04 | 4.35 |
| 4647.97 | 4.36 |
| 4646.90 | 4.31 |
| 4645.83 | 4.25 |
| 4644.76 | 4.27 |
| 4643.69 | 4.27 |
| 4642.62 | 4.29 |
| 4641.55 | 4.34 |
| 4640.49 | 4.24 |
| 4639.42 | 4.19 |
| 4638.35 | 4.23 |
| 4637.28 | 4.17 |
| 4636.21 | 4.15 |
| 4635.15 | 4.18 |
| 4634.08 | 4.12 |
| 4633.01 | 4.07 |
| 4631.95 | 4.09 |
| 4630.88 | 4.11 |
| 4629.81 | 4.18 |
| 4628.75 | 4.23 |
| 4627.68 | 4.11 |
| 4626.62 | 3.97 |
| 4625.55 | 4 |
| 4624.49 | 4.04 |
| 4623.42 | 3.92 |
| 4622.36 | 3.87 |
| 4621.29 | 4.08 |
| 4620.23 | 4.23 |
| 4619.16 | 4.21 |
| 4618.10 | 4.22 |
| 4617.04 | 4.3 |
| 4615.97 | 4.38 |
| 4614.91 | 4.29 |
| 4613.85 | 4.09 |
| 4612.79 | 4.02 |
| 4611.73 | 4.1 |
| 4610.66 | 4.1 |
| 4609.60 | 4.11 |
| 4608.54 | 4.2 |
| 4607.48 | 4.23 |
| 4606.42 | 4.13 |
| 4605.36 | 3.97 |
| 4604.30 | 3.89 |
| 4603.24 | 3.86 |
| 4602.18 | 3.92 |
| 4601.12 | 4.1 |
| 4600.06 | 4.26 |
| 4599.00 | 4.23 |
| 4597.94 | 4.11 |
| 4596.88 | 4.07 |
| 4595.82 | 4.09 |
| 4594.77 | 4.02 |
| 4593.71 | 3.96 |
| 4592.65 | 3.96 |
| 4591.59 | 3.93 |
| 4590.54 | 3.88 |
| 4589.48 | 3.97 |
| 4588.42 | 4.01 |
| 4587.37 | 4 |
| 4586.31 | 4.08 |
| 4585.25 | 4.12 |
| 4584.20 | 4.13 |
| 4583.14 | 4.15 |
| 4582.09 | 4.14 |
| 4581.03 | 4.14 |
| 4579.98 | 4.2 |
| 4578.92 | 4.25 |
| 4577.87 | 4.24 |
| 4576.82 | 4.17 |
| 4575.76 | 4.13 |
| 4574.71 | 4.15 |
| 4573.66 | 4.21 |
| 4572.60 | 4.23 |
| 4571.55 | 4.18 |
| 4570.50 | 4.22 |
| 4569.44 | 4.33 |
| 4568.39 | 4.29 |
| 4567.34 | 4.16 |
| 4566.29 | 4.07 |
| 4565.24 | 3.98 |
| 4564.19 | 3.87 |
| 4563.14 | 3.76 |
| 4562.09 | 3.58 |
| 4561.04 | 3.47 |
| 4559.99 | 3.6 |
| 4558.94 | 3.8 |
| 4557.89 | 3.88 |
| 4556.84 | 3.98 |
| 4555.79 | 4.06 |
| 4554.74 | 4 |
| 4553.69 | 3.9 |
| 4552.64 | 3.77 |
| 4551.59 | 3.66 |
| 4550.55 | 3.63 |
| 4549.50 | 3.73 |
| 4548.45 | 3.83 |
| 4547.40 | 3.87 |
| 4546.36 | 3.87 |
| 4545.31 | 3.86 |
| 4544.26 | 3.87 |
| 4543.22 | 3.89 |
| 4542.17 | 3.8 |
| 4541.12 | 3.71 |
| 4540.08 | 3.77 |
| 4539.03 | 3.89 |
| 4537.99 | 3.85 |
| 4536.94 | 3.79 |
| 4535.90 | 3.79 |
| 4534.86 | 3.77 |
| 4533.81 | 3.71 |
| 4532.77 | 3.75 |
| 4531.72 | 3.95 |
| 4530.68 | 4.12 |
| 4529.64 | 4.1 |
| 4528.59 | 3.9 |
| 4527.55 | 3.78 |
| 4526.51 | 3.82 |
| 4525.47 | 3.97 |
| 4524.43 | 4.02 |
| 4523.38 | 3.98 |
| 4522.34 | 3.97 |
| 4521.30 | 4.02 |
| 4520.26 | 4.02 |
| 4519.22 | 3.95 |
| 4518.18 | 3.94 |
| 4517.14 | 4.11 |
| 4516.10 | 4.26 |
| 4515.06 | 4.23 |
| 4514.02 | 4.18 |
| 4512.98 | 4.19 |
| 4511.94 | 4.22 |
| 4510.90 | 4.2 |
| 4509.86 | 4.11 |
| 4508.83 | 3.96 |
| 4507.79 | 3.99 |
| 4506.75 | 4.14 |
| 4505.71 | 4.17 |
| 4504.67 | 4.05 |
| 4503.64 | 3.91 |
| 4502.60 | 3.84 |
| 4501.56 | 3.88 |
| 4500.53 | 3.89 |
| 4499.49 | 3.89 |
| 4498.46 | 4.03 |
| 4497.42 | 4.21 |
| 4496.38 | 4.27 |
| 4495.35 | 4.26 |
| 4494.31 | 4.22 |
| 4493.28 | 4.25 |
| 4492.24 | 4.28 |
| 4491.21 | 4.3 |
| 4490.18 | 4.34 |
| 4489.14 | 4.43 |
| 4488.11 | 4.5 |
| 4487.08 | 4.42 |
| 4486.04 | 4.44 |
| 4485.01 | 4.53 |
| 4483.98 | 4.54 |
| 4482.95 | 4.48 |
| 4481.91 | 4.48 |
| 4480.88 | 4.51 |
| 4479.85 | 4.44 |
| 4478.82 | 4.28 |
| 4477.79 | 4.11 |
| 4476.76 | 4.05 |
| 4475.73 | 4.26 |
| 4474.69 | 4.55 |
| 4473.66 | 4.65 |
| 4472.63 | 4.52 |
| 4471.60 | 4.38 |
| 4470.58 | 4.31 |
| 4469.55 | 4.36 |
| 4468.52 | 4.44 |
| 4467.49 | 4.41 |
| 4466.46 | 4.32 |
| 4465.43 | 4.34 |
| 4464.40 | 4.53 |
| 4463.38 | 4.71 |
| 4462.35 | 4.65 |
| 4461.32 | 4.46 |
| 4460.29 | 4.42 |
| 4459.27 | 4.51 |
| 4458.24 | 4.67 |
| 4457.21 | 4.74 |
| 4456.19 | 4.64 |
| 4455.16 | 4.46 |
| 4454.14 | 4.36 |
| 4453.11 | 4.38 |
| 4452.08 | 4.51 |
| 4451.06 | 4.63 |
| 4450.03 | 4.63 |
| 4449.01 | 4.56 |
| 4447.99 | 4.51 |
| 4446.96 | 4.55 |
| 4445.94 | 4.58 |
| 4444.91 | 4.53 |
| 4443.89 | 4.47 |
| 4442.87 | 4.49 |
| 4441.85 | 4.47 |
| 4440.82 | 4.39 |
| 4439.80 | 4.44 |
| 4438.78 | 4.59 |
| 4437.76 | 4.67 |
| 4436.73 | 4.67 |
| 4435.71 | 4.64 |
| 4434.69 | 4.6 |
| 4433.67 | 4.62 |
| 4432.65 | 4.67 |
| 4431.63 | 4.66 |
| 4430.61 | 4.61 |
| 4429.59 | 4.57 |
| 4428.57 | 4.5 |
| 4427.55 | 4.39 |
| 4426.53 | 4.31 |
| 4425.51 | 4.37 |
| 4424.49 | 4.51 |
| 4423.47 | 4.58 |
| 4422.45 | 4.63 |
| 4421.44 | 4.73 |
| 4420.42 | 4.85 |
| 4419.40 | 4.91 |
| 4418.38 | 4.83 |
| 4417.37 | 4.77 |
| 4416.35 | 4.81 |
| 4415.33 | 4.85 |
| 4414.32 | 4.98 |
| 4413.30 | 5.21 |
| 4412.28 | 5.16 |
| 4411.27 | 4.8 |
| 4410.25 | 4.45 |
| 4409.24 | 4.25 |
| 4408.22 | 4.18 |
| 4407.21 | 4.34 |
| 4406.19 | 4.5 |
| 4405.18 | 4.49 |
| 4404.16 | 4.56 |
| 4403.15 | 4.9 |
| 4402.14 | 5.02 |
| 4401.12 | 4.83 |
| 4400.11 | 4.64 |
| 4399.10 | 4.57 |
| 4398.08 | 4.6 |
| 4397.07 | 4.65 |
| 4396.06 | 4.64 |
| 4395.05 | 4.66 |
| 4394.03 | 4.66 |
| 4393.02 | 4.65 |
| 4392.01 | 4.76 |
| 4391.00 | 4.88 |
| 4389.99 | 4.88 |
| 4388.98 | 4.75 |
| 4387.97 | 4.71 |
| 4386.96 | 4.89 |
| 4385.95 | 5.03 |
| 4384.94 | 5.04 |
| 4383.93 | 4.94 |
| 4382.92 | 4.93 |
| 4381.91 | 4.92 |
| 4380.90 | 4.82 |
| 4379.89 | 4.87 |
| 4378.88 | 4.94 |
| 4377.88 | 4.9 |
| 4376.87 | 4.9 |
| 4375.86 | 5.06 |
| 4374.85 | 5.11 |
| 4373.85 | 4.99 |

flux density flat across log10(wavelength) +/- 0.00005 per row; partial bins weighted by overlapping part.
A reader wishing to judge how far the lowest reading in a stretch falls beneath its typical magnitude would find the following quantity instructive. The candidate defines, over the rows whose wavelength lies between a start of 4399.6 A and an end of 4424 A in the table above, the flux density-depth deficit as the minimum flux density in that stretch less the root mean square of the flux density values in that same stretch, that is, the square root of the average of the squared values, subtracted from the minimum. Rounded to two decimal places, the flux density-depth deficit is -0.55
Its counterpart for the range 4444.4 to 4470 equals -0.20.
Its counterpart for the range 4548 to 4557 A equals -0.21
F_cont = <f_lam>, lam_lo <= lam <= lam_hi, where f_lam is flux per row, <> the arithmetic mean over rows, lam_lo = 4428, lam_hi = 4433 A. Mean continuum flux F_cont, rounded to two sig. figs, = 4.6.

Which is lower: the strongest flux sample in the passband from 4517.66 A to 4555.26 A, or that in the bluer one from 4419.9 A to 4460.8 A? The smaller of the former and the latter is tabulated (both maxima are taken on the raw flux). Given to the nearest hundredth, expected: 4.12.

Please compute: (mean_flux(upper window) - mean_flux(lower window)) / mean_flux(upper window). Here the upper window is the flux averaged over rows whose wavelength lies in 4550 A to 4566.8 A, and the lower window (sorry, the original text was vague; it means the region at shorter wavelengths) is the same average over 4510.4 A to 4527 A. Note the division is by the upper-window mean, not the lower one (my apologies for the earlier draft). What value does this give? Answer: -0.067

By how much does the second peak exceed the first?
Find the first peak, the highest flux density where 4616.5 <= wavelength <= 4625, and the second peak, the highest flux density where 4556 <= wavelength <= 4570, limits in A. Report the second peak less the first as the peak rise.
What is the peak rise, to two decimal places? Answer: 0.03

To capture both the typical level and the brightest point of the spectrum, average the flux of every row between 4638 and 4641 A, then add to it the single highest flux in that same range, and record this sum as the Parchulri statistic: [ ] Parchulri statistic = 8.5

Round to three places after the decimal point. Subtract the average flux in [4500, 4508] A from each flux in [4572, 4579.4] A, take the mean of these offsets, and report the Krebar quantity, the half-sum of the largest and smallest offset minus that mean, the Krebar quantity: -0.007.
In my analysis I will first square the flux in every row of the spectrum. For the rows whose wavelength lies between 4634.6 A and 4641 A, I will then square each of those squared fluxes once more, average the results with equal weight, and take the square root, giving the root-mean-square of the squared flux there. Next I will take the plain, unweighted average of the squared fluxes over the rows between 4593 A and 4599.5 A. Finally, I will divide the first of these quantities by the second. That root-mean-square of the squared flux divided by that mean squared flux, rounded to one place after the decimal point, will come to 1.1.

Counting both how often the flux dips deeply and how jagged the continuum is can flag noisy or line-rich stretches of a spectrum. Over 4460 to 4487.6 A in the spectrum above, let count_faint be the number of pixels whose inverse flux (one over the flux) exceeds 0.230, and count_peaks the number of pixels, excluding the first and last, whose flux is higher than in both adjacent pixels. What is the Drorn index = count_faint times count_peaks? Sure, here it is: 35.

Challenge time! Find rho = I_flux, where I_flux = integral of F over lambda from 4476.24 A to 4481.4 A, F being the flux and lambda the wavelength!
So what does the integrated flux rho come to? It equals 22.1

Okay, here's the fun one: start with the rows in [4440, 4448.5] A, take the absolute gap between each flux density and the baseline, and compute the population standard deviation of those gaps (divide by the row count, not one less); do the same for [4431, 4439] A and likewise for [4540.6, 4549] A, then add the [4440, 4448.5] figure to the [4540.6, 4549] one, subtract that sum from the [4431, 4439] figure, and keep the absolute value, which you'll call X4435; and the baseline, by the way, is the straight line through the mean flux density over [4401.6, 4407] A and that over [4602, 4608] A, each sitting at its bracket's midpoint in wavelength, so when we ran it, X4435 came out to 0.08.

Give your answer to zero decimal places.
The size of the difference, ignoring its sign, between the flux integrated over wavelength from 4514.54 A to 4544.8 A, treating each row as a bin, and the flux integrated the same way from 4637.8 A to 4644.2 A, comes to 91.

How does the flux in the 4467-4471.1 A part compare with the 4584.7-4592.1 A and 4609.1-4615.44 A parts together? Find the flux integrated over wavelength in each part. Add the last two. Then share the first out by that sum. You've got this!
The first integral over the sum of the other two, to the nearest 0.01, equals 0.32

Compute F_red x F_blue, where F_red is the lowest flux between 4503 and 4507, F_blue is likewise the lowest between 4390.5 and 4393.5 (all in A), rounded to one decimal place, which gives 18.2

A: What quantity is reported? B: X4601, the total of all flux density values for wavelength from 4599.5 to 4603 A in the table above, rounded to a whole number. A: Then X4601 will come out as 12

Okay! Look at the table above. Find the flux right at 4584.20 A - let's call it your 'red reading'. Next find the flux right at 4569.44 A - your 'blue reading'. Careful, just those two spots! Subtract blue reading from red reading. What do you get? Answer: -0.2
